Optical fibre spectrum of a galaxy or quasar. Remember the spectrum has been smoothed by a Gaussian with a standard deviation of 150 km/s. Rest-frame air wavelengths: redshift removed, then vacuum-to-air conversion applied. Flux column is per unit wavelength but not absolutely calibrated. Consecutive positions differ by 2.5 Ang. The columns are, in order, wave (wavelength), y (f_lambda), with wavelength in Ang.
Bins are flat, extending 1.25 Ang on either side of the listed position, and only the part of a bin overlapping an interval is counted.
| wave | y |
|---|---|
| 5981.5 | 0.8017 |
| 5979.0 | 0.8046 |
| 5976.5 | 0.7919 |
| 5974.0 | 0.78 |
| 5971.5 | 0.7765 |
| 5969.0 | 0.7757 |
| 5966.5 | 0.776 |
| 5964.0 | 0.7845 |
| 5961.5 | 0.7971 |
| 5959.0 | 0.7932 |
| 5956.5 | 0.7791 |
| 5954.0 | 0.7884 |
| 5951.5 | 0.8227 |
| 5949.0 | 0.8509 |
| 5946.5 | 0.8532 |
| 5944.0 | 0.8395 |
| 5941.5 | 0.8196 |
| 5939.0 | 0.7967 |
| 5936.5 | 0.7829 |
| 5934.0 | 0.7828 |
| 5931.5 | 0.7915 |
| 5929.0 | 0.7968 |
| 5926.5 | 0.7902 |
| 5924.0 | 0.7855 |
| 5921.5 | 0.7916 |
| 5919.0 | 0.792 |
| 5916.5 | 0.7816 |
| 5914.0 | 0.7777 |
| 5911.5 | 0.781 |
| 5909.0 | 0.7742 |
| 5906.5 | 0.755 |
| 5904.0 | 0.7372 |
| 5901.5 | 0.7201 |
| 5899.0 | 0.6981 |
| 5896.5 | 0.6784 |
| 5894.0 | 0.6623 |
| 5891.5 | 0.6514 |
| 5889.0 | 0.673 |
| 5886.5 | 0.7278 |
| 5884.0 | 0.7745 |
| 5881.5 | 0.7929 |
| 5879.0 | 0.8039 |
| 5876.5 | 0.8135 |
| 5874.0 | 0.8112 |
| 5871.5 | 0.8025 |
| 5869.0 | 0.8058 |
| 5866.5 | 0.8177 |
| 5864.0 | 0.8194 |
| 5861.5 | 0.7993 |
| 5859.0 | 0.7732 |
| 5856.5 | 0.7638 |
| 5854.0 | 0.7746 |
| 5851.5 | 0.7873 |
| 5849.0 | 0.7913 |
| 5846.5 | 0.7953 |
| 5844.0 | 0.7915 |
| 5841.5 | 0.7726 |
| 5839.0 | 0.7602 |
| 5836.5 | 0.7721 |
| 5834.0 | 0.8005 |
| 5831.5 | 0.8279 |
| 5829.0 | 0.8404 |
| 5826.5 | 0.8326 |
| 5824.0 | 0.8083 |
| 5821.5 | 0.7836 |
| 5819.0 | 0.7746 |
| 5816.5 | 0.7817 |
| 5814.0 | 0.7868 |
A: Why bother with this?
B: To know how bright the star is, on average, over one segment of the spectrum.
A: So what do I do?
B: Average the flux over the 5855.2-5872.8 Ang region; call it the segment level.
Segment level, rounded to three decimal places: 0.797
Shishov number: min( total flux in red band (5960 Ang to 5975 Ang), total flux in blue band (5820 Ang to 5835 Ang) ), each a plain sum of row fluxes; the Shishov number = 4.7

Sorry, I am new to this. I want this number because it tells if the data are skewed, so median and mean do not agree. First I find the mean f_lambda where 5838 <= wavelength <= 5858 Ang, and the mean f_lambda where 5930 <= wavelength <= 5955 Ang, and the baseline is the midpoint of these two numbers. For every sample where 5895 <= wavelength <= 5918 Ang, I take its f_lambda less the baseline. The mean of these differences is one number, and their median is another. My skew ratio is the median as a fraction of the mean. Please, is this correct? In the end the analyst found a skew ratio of 0.80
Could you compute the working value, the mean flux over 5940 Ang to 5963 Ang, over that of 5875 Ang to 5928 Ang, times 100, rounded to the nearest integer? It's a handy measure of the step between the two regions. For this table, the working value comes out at 109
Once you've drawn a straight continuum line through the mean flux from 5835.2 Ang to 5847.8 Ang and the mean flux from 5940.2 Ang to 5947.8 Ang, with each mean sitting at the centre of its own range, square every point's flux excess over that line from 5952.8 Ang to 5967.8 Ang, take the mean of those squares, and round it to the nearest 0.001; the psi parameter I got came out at 0.004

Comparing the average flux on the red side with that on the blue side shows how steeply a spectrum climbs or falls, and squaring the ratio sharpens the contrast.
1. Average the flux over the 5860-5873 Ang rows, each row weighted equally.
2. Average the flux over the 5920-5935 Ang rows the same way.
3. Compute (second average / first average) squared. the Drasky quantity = 0.95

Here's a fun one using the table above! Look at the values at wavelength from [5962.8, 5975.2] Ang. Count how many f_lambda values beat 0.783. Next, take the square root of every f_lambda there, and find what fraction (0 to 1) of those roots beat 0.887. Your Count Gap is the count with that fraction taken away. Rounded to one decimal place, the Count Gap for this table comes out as 1.0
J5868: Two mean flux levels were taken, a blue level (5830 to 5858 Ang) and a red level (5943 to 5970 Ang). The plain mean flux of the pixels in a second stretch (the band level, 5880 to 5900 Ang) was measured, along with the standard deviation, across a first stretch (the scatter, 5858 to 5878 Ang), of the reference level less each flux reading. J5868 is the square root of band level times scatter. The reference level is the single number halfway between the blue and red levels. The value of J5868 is 0.10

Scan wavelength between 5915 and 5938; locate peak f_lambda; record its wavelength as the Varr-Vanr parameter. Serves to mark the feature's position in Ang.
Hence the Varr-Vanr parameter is 5929.0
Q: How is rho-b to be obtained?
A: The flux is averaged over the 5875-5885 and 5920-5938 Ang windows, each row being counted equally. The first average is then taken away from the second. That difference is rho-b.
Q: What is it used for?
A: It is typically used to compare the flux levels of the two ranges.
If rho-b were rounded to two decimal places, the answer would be -0.01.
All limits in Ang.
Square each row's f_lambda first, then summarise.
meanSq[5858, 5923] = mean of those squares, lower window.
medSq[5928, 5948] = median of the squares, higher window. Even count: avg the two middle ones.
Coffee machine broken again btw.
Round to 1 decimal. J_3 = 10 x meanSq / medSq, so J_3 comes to 9.2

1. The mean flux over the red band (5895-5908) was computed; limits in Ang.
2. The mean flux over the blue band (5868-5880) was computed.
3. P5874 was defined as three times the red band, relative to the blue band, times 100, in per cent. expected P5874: 267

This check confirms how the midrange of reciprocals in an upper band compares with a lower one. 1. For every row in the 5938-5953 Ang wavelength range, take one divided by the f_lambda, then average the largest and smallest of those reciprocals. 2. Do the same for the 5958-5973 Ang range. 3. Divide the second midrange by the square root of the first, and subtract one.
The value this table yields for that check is 0.15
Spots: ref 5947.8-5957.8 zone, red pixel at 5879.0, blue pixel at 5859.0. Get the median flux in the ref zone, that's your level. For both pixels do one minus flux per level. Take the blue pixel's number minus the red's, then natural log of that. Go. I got -3.3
